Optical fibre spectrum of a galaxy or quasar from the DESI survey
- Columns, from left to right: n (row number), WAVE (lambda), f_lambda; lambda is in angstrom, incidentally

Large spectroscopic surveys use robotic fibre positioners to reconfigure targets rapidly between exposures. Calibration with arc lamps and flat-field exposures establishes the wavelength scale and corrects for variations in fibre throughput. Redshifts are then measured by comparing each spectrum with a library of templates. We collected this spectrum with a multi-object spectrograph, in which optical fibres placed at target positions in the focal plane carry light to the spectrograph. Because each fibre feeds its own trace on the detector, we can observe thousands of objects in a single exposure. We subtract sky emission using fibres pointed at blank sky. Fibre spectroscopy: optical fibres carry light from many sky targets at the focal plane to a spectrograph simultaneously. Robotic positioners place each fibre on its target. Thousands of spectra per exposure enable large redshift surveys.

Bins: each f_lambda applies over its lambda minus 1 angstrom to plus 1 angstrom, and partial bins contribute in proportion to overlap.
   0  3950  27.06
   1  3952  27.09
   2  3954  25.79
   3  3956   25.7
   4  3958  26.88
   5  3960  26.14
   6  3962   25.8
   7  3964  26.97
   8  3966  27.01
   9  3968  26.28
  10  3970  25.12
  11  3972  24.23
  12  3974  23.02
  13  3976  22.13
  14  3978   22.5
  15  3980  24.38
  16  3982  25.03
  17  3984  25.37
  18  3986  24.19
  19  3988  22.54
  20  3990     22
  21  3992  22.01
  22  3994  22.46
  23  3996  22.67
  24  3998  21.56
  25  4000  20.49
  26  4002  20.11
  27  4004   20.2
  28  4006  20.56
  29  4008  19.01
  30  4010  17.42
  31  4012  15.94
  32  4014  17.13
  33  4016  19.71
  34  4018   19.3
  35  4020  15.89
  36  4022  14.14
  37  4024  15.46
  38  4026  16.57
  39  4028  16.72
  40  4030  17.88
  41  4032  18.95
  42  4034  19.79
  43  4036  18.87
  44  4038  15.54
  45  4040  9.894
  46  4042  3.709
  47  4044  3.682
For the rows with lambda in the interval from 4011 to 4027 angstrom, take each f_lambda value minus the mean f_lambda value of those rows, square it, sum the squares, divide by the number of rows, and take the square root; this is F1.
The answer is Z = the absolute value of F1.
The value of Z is 1.8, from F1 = 1.78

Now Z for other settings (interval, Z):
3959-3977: 1.6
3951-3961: 0.6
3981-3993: 1.4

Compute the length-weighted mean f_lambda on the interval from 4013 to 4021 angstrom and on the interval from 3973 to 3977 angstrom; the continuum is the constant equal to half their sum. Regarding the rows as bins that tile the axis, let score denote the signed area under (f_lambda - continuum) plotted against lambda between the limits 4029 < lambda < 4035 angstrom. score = -9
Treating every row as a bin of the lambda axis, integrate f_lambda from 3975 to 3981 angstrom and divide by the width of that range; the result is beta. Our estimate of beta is 23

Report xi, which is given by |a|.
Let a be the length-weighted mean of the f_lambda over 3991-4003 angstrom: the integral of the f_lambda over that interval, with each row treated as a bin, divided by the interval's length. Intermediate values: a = 22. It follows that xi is 22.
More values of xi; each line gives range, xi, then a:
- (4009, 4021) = 18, 18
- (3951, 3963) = 26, 26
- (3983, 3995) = 23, 23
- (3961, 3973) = 26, 26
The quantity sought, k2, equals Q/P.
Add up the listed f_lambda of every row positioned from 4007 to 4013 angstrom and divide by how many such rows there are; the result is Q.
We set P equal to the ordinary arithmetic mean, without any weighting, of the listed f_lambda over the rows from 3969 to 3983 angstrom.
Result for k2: 0.7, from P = 23.8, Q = 17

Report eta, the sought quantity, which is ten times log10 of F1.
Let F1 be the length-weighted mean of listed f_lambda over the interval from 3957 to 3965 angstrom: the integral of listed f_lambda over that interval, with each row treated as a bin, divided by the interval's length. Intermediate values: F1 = 26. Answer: 14.2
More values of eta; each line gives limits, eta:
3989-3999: 13.5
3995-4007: 13.2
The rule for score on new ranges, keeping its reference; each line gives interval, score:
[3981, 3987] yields 27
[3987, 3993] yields 11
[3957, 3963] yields 36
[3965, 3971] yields 35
